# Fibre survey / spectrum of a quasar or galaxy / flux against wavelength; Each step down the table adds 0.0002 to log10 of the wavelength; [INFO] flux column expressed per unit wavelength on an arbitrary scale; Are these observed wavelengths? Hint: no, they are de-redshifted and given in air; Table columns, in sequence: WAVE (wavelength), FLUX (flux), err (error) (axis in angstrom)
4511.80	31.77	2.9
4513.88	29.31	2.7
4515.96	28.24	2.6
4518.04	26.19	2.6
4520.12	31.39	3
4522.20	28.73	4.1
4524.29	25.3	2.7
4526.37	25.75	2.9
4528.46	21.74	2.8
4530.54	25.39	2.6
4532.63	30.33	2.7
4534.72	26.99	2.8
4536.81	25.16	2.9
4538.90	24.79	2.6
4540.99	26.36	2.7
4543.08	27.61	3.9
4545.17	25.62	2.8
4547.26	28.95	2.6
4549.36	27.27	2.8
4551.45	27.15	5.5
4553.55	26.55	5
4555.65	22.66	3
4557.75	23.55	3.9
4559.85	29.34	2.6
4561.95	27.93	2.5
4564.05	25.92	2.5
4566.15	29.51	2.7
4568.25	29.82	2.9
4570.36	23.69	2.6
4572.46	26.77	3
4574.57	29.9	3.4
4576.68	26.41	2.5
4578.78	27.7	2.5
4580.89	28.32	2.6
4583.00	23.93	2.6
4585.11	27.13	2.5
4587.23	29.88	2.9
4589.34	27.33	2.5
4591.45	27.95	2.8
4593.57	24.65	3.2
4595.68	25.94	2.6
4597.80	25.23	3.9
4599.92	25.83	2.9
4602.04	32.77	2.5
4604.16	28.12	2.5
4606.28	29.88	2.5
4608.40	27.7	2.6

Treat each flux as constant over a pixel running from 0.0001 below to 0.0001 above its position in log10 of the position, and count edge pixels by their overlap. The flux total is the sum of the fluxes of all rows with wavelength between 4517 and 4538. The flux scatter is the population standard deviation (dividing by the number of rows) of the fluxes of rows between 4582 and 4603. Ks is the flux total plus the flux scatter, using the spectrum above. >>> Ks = 269.5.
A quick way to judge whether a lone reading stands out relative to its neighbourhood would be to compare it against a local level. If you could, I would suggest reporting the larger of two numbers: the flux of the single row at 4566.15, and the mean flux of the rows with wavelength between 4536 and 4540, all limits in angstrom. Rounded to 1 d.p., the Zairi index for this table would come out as 29.5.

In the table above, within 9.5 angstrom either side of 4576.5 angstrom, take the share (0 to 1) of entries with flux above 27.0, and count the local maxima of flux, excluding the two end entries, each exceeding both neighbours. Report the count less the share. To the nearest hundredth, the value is 1.44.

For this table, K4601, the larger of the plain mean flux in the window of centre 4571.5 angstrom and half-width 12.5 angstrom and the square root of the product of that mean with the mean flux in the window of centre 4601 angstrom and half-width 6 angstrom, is 27.7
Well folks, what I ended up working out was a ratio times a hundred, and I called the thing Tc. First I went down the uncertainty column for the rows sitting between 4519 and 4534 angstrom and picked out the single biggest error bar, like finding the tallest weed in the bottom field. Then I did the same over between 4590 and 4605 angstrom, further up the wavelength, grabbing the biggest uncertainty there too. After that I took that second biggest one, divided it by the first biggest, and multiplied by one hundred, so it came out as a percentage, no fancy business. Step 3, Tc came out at 95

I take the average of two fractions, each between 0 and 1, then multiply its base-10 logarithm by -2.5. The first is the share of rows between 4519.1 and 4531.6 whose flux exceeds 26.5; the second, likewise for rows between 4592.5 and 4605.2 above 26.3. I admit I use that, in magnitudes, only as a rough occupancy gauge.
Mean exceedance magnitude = 1.2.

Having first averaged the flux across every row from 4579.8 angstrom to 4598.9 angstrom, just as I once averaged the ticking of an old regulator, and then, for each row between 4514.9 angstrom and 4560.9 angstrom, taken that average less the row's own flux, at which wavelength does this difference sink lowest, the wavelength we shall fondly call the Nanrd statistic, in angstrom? 4520.12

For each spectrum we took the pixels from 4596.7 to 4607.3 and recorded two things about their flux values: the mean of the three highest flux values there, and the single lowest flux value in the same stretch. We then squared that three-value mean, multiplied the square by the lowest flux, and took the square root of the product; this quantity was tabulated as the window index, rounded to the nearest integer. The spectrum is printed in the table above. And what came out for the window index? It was 152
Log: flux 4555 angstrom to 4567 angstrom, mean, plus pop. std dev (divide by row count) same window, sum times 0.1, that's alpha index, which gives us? 2.92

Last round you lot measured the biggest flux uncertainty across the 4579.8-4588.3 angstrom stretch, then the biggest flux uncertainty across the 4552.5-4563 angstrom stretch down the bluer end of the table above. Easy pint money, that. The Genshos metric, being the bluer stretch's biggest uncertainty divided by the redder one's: 1.72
